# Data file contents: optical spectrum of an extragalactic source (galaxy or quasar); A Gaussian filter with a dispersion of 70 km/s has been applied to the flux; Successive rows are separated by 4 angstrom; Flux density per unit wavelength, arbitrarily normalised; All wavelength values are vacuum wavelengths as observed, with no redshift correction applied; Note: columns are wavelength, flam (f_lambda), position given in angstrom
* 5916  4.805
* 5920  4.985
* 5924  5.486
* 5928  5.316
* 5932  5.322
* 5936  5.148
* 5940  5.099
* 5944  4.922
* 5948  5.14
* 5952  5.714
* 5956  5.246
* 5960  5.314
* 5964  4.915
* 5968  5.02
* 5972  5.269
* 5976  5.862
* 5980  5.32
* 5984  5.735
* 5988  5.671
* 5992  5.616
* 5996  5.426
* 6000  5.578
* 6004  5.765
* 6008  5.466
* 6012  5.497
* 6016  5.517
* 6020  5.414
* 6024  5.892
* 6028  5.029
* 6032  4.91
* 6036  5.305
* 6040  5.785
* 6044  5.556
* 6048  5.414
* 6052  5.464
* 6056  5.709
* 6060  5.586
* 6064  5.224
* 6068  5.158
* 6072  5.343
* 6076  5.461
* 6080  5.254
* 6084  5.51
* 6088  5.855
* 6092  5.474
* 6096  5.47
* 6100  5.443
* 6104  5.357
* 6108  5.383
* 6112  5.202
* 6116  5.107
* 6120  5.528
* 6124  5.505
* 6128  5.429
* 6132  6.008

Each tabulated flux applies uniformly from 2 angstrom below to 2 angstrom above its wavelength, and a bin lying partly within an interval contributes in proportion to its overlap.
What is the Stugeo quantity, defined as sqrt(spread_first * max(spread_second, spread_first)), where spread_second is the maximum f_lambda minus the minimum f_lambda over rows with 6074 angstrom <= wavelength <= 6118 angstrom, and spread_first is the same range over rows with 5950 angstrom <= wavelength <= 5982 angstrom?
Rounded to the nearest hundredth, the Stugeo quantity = 0.95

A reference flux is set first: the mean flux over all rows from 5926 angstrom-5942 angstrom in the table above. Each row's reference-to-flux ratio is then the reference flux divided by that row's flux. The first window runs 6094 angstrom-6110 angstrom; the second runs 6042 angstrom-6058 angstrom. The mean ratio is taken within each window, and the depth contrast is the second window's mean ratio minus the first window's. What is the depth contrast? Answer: -0.021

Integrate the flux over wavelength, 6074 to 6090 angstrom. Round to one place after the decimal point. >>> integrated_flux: 88.3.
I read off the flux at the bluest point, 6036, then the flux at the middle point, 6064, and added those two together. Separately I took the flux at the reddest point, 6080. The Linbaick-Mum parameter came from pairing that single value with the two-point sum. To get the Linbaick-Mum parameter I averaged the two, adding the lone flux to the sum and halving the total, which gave 7.9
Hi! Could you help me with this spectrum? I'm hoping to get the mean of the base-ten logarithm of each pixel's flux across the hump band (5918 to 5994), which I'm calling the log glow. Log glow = 0.725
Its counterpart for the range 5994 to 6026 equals 0.746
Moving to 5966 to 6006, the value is 0.742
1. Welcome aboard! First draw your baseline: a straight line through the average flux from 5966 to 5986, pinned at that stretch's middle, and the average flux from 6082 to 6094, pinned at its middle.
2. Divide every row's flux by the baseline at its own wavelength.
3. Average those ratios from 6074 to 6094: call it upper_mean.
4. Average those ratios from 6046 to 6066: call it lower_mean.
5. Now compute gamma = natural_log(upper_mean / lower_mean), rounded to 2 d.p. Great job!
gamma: 0.00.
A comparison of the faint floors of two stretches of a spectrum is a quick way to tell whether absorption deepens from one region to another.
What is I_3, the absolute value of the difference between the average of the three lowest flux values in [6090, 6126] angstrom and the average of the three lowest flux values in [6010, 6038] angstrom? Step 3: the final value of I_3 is 0.14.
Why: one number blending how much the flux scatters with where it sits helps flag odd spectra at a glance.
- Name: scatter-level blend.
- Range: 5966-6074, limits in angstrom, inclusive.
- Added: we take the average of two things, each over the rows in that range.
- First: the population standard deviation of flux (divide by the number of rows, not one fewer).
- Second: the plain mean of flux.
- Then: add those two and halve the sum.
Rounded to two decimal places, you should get 2.86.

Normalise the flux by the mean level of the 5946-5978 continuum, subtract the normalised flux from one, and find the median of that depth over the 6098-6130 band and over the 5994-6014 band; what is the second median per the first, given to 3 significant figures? 1.95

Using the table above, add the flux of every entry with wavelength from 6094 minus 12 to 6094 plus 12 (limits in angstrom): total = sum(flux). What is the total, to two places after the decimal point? 33.11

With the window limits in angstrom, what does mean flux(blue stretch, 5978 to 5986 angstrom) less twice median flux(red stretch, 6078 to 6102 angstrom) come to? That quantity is -5.42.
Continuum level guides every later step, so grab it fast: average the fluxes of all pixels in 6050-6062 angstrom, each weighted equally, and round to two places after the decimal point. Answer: 5.59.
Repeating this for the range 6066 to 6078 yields 5.32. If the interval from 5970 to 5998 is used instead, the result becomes 5.56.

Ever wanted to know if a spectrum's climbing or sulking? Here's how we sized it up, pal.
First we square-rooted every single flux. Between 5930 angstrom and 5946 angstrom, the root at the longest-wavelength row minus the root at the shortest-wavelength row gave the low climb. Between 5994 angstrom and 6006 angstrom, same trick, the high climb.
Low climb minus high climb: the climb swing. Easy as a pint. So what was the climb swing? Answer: -0.16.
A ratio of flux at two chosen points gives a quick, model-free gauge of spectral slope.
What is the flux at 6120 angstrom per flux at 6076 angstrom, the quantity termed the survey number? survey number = 1.01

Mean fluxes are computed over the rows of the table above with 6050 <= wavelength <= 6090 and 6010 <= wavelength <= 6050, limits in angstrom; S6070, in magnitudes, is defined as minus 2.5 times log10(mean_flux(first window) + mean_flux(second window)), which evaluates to -2.59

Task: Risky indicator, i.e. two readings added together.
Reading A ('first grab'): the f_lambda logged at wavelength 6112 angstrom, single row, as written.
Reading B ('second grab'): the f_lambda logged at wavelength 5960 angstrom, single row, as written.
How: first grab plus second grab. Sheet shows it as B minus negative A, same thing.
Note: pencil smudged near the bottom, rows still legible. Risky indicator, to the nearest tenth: 10.5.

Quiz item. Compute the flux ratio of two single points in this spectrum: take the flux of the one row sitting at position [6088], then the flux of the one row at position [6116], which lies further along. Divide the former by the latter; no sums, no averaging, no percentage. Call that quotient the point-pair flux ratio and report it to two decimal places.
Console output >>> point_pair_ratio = 1.15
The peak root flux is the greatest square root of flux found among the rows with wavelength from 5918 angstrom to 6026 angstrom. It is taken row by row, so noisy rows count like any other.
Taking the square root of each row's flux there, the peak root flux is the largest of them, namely 2.43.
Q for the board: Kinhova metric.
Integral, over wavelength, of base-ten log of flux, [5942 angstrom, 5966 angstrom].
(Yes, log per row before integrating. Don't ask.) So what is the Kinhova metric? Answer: 17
